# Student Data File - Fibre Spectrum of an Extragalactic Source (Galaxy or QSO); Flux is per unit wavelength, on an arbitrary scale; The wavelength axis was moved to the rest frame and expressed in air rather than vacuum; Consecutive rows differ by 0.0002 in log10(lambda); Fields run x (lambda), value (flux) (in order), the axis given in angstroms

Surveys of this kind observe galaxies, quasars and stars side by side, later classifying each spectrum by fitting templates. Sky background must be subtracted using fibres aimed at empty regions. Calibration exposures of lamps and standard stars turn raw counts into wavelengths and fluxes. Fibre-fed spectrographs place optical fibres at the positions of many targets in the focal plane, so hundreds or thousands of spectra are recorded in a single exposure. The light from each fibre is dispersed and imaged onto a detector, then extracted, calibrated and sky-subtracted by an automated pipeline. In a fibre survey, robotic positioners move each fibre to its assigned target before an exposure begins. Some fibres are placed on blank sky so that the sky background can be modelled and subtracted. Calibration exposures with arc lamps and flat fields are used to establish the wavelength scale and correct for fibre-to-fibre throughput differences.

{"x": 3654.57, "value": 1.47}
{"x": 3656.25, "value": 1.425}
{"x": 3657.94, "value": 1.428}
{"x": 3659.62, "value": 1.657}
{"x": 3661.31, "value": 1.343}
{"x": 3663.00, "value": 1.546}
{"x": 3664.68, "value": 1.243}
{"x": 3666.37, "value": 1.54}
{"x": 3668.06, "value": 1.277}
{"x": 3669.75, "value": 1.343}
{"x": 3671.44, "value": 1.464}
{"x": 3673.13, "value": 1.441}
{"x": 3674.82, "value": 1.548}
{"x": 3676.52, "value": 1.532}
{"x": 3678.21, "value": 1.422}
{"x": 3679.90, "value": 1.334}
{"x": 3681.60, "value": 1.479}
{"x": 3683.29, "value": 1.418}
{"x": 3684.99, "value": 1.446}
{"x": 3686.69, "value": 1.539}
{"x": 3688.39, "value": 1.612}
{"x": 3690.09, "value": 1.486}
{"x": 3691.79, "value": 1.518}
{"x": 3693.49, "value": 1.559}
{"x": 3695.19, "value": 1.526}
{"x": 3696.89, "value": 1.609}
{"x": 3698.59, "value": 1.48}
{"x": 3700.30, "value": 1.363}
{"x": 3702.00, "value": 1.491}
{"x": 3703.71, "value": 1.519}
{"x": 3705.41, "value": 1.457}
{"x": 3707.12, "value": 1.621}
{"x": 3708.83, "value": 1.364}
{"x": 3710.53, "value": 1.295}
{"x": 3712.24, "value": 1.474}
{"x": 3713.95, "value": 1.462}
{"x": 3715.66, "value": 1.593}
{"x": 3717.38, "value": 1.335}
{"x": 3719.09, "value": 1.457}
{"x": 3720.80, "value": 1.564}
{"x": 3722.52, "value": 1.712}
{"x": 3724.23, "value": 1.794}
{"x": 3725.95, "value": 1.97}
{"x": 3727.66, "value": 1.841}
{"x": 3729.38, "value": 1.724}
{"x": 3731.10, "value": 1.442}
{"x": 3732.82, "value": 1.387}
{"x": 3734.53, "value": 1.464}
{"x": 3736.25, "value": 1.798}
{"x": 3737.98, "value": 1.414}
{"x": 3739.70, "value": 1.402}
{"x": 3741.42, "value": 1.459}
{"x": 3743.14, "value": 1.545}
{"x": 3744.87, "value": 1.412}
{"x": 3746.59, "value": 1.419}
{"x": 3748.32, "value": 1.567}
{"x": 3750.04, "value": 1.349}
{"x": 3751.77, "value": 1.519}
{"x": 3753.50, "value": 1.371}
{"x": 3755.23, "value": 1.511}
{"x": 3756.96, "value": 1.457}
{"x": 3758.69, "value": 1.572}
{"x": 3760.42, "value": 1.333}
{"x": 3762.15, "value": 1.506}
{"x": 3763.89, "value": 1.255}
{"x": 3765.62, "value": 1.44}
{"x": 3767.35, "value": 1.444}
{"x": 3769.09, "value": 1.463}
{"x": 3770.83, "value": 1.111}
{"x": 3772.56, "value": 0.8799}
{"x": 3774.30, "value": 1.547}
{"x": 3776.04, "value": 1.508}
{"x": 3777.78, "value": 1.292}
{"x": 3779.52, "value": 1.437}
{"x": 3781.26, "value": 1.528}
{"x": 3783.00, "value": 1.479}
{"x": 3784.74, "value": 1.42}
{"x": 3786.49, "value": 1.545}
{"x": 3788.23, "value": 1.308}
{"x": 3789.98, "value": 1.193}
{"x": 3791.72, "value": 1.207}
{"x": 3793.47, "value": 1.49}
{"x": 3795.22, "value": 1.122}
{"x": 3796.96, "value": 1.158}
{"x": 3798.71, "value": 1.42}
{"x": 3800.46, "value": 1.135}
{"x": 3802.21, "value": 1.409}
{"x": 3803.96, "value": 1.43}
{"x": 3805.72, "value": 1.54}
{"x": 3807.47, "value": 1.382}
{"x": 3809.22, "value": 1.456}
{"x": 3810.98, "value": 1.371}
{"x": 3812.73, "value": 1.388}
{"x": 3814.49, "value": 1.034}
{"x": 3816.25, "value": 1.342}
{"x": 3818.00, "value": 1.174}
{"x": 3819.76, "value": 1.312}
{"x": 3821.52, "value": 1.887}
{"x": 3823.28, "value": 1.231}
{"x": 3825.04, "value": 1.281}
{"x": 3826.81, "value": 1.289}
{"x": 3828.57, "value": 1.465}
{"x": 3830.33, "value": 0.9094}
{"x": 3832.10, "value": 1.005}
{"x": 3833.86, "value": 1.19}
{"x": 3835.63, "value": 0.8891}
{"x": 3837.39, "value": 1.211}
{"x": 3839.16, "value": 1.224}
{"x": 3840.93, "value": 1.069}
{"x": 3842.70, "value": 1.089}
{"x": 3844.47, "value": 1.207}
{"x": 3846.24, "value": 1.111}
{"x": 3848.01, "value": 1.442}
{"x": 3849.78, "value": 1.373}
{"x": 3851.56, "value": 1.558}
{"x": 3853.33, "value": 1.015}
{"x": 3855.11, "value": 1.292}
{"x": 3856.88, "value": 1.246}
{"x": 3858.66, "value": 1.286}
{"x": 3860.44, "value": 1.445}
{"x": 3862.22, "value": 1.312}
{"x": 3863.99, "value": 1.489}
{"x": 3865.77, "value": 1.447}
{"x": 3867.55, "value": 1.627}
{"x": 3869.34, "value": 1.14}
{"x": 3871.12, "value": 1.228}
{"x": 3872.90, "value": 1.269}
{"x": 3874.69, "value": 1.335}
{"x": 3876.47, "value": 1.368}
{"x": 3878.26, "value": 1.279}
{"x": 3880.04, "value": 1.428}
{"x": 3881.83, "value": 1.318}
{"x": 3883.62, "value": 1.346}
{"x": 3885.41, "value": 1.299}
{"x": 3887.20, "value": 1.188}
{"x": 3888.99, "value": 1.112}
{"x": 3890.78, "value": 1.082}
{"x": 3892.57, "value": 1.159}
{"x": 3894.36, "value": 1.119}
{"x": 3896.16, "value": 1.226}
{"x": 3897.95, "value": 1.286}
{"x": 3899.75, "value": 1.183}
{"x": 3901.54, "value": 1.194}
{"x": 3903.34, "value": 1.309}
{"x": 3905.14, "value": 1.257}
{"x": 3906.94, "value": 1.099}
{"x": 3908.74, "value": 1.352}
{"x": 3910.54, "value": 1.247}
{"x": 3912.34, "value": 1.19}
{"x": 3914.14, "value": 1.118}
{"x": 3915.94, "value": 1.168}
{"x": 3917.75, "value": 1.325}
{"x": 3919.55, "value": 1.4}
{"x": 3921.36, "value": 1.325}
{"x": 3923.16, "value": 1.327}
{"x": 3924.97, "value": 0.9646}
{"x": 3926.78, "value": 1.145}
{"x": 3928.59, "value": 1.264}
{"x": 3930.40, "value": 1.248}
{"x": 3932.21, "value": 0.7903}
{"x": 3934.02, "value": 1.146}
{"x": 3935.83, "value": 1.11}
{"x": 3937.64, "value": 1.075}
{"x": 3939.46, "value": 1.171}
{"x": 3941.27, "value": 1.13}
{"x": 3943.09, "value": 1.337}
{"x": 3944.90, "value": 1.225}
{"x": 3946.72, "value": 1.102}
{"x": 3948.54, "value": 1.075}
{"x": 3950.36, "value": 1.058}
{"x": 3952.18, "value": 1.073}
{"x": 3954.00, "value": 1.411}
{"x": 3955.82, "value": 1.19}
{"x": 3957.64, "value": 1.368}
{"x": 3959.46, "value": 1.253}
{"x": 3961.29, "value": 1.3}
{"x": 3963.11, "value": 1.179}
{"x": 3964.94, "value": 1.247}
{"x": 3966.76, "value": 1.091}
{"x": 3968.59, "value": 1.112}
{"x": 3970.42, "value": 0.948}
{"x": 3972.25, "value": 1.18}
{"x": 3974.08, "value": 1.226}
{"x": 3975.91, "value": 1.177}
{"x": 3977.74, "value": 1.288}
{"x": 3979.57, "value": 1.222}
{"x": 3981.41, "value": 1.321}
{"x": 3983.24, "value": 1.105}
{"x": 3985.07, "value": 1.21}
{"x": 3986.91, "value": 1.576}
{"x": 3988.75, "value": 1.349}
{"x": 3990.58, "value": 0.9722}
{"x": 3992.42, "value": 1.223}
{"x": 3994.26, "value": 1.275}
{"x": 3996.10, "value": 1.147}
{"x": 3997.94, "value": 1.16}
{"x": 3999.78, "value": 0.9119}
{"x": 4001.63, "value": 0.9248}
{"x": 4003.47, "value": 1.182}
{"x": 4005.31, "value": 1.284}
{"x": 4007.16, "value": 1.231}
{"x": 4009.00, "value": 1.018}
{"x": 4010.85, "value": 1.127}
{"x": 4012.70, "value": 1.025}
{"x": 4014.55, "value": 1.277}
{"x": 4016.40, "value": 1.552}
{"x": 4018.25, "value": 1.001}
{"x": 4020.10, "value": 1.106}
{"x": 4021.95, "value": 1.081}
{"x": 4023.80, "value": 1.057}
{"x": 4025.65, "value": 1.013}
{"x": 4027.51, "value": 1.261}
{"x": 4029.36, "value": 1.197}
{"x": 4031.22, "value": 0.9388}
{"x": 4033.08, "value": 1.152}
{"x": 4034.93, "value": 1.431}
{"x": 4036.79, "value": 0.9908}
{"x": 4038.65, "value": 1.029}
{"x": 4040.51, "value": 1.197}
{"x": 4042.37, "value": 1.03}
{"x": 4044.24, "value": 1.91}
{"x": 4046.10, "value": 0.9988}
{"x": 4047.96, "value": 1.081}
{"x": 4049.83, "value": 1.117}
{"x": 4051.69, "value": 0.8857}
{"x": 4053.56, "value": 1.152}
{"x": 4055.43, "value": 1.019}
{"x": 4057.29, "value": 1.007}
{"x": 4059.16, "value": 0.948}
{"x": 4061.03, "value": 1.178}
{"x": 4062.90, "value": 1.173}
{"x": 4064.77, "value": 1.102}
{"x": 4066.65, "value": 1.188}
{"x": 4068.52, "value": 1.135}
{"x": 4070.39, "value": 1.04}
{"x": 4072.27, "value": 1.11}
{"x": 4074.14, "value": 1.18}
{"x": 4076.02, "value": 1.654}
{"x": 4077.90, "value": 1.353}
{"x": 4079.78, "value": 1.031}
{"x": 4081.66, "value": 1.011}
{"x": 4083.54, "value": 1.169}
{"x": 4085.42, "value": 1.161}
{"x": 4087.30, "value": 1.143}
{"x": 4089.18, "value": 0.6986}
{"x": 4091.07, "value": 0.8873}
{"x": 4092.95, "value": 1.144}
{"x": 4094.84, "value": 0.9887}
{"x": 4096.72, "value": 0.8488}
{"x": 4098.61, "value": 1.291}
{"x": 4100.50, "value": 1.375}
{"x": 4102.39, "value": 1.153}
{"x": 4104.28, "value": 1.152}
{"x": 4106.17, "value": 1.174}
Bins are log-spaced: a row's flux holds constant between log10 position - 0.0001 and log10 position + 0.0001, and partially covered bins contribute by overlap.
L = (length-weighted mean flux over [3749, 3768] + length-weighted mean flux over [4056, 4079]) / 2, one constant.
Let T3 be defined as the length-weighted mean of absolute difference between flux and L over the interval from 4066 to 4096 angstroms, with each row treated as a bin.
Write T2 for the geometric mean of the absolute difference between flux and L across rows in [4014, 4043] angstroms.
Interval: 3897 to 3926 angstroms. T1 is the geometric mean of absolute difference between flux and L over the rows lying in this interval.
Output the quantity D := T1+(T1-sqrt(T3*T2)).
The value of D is -0.08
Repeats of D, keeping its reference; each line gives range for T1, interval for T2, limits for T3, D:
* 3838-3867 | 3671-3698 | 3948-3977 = 0.02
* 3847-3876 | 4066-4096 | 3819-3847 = -0.04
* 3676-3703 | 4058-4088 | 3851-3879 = 0.19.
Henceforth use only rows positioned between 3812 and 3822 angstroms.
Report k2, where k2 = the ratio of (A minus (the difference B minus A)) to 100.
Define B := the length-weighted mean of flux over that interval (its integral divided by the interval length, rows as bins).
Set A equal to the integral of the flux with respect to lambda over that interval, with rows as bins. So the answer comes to 0.254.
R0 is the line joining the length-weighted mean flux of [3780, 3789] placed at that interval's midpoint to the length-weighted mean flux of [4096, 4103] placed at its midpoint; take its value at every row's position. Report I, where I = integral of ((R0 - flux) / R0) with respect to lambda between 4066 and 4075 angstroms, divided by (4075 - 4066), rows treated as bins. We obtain 0.062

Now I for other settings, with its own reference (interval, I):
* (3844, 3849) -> 0.102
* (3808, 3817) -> 0.078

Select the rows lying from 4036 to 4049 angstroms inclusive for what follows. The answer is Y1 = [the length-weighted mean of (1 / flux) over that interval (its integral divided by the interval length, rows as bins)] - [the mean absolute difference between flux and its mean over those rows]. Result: 0.674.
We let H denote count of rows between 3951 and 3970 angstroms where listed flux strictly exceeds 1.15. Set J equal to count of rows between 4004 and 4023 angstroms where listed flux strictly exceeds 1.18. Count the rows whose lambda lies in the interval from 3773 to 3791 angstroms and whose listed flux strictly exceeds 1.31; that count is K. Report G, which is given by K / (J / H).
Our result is 12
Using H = 7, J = 4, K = 7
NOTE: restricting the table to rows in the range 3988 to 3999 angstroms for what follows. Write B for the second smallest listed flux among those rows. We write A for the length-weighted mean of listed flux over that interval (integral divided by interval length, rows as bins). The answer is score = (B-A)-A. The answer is -1.22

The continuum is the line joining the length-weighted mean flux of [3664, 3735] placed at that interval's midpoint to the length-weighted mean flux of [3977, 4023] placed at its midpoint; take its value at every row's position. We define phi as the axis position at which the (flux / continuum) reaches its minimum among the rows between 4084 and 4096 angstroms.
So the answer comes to 4089.18 angstroms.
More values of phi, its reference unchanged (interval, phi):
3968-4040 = 3999.78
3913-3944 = 3932.21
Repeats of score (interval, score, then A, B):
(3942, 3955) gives -1.29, 1.18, 1.073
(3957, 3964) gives -1.29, 1.27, 1.253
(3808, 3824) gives -1.54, 1.36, 1.174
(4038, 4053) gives -1.32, 1.16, 0.9988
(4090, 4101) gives -1.26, 1.07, 0.8873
